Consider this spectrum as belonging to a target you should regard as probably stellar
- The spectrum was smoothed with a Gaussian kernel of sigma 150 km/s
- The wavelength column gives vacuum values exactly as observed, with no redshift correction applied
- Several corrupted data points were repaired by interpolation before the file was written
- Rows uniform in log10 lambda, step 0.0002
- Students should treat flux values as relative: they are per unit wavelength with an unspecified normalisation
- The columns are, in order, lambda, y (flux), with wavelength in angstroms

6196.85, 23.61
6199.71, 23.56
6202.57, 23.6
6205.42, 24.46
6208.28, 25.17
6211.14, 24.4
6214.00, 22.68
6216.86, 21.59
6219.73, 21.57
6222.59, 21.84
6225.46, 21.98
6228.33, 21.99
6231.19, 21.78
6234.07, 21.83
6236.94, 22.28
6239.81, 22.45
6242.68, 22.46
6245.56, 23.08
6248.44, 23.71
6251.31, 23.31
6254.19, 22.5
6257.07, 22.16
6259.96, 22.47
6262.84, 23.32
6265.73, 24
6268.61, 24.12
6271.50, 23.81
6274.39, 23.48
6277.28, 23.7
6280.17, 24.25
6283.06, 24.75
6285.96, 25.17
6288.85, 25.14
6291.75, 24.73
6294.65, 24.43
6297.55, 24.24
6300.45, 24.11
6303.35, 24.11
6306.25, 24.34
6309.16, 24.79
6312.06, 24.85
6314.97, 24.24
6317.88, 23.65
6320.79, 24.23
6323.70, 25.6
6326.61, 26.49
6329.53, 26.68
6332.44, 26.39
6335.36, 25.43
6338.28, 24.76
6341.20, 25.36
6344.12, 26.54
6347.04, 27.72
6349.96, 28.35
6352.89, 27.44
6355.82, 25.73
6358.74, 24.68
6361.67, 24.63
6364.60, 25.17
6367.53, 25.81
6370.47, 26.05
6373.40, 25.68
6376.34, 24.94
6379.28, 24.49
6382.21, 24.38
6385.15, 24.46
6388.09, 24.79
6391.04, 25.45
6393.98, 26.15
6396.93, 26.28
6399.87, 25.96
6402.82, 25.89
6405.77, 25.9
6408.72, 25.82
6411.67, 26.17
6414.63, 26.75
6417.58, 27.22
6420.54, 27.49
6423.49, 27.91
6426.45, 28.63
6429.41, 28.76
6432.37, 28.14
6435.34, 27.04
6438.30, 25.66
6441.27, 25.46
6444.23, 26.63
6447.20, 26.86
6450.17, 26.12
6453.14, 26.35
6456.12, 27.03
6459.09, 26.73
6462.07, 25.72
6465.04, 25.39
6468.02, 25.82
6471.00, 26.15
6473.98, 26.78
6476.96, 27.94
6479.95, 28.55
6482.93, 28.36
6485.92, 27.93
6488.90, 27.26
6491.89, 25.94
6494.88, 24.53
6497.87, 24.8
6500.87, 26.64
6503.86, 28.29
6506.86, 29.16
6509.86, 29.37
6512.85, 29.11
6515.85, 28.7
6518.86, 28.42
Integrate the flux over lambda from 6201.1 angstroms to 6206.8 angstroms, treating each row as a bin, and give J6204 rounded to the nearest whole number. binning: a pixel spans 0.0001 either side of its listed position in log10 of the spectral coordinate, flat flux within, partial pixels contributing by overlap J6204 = 137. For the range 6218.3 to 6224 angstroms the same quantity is 124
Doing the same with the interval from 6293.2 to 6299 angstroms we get 141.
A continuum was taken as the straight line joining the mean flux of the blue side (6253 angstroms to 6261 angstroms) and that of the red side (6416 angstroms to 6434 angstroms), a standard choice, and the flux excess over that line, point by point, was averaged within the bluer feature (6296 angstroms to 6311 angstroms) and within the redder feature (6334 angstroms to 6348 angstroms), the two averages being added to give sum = 1.1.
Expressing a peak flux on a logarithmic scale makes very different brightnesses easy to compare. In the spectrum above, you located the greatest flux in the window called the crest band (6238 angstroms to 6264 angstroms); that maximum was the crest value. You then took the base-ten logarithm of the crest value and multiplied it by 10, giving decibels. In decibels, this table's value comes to 13.7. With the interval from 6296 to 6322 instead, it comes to 14.0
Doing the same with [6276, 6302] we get 14.0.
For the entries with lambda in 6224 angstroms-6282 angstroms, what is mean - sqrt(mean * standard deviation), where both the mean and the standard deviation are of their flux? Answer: 18.6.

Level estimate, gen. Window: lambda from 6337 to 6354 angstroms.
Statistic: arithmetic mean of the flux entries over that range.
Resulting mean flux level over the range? 26.7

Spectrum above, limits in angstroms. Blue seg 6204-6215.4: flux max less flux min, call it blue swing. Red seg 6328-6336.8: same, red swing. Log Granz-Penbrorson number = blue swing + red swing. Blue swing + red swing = 3.7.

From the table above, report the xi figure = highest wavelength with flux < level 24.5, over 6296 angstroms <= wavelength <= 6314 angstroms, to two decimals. 6306.25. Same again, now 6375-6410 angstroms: 6385.15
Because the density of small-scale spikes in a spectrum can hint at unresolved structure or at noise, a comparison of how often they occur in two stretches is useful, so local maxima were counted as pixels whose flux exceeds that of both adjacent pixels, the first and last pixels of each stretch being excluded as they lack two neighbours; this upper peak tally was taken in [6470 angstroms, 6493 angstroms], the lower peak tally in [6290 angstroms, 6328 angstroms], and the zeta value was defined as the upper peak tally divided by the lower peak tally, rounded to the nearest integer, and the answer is 1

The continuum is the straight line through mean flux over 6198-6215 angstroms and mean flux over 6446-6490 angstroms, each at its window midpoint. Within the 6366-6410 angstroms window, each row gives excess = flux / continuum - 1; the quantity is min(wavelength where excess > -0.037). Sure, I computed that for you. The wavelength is 6367.53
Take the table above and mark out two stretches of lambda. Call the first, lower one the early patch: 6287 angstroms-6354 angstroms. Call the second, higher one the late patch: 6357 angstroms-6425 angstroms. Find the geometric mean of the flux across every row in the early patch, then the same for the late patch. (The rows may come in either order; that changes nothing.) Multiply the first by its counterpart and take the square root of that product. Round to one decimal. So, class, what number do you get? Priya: 25.5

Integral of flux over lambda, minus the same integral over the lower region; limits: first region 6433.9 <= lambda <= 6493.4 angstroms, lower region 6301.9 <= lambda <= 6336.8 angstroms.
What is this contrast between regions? 713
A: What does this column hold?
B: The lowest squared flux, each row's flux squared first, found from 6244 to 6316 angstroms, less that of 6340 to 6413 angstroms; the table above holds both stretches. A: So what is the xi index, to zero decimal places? -103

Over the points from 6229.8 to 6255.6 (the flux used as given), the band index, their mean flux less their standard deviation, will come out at 22.0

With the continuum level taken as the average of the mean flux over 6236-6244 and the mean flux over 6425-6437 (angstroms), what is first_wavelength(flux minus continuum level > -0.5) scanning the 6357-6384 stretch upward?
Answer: 6364.60 angstroms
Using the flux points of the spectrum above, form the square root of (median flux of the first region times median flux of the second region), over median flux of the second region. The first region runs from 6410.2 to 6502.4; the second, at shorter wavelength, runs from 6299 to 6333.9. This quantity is 1.04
